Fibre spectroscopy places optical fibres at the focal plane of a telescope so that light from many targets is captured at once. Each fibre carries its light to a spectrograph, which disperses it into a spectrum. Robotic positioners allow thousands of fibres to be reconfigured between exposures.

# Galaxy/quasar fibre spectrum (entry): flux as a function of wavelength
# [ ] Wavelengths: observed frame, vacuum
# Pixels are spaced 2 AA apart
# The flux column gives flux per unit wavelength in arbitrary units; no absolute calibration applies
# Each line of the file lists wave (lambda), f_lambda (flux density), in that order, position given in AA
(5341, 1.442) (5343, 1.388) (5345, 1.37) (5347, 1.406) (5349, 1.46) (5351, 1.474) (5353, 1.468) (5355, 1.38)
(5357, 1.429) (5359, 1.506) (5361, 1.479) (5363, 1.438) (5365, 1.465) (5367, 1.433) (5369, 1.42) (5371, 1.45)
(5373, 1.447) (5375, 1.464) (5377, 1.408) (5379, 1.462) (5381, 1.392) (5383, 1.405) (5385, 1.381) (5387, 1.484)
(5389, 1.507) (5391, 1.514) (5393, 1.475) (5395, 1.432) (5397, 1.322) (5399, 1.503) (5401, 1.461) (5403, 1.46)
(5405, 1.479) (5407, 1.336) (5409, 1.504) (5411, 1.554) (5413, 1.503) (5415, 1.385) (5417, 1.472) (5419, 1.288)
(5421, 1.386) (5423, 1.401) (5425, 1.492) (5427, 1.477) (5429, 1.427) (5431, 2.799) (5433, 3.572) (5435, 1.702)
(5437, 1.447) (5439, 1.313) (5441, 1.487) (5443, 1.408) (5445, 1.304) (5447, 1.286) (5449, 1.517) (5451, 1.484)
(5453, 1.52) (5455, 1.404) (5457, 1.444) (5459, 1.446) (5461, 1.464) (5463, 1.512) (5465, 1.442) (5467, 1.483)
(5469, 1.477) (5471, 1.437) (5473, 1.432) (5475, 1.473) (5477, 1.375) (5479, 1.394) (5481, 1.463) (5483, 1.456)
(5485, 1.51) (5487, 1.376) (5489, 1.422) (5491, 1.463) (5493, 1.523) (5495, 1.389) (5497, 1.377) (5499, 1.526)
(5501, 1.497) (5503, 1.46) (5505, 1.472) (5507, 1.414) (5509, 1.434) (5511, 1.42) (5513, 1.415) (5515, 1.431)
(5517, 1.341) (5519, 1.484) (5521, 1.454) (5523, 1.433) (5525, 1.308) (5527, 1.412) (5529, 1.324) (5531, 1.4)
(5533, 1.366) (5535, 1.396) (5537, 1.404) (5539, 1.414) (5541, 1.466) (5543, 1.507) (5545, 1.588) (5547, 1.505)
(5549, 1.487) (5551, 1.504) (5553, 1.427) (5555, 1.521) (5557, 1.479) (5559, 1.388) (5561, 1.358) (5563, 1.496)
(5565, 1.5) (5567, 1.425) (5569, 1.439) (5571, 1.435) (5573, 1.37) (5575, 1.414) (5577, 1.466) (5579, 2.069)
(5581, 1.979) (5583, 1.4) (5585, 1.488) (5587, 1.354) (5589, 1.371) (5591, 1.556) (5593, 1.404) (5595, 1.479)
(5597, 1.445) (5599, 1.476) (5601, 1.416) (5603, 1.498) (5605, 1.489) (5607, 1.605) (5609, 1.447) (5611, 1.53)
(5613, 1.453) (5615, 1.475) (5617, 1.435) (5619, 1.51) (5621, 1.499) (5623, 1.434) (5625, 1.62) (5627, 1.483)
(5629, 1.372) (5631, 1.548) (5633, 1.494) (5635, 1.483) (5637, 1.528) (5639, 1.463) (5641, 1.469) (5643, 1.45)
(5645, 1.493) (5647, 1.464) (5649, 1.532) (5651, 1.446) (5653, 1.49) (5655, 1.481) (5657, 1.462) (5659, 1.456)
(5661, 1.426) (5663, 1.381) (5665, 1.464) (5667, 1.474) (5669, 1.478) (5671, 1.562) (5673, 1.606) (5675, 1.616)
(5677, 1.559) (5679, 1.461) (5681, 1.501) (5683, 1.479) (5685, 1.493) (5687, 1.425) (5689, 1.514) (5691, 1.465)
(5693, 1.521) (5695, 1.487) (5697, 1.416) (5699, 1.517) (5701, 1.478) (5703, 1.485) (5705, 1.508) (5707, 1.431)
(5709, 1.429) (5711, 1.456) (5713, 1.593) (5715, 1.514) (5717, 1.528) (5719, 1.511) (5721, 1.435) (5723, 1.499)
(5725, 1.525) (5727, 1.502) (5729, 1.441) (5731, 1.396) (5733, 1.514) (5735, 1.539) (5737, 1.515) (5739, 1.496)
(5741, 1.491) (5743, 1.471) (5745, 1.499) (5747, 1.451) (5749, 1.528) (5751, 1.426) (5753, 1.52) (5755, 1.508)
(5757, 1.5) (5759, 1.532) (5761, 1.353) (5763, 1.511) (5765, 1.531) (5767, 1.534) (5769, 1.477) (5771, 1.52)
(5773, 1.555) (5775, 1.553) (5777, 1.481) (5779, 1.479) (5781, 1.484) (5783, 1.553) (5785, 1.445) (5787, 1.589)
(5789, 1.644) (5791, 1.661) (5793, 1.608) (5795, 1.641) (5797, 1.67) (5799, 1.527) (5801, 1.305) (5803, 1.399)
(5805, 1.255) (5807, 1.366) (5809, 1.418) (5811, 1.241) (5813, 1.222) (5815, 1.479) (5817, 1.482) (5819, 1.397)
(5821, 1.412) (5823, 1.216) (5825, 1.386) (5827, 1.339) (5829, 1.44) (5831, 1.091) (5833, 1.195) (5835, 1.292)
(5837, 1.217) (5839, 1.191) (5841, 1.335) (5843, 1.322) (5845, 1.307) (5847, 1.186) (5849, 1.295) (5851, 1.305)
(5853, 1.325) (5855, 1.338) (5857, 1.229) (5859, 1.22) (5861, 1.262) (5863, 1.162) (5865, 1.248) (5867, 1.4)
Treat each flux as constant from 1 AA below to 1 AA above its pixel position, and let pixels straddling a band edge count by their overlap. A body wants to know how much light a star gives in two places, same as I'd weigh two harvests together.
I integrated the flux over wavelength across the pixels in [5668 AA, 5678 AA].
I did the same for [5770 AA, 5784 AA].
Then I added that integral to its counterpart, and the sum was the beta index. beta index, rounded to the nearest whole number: 37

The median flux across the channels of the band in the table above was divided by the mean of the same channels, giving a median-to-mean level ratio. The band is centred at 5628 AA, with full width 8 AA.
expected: 1.01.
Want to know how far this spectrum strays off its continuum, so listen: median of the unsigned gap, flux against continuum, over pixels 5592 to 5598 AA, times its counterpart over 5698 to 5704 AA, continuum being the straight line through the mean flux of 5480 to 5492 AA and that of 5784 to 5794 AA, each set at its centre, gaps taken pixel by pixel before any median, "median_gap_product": 0.0035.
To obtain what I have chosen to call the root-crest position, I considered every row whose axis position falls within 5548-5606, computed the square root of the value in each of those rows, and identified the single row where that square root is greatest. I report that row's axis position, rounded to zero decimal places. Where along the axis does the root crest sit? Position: 5579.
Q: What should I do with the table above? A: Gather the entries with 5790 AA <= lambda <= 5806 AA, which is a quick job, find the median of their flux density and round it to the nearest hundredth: 1.57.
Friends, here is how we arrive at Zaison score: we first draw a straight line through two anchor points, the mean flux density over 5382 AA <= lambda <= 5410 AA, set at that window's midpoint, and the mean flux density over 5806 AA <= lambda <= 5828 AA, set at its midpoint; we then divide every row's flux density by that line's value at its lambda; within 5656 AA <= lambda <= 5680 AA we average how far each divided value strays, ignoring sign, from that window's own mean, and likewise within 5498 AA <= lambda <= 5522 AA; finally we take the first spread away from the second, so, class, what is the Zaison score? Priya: -0.019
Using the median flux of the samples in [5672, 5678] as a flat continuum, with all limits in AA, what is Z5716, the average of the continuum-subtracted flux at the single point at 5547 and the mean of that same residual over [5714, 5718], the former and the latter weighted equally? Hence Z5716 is -0.09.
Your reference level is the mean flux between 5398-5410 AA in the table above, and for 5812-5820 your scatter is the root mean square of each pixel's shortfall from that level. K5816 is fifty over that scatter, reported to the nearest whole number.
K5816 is 408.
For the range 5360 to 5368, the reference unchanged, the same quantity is 2591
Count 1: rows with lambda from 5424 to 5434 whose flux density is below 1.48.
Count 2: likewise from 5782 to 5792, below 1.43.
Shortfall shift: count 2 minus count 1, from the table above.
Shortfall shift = -2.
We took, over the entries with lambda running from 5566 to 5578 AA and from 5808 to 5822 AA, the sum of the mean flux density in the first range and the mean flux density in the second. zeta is 2.80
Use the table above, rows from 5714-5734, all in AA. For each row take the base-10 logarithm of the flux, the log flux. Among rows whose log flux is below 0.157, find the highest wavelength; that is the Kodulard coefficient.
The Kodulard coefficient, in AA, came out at 5731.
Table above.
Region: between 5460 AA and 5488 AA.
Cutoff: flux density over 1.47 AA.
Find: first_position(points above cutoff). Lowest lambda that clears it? 5463 AA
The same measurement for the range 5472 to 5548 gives 5475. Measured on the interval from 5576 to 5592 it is 5579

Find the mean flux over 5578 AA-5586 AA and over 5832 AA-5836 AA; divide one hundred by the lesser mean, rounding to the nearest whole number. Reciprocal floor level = 80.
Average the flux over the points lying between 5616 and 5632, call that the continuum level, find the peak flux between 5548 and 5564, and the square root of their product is 1.50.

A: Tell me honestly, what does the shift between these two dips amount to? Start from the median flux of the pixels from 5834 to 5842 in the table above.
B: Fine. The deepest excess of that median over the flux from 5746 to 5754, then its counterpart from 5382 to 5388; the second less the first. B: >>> 0.0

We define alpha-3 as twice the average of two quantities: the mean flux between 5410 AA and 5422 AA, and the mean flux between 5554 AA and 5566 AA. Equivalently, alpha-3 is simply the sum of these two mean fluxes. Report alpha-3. 2.89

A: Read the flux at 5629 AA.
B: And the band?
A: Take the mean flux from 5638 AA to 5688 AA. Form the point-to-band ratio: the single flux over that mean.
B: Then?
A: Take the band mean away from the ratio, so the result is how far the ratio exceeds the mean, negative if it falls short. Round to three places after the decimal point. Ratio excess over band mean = -0.561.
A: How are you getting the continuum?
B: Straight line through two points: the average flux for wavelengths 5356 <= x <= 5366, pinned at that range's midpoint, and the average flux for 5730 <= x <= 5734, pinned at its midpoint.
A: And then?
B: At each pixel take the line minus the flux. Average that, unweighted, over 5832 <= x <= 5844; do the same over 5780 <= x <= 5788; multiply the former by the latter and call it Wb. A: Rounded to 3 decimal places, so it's -0.012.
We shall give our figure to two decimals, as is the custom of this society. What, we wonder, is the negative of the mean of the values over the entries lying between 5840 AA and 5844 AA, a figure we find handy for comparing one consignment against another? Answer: -1.33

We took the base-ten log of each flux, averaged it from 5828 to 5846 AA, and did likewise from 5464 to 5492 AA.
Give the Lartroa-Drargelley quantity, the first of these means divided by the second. 0.63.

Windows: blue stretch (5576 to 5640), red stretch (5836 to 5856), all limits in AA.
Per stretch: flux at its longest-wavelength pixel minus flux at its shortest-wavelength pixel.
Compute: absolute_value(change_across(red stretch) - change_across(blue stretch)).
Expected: 0.12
